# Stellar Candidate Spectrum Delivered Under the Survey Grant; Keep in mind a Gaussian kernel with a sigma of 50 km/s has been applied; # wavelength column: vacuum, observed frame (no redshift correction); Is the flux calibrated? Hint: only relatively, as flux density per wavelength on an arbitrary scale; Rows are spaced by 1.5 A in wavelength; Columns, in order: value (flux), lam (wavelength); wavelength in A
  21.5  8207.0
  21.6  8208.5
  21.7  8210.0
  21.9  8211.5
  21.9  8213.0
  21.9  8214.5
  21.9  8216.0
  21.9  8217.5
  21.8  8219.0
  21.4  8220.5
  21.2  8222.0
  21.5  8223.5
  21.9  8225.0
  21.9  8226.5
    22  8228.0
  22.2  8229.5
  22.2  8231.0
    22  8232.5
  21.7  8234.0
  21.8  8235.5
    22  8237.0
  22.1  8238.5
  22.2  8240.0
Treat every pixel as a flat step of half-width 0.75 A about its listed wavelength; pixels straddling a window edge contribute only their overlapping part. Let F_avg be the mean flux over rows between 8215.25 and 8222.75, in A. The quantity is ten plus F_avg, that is 31.6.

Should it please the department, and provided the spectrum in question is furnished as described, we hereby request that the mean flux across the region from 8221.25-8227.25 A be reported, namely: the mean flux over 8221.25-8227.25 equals 21.6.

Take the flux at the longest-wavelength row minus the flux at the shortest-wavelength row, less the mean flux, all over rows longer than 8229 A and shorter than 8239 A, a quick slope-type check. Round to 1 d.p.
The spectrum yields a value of -22.1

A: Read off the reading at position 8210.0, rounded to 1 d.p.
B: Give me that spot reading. 21.7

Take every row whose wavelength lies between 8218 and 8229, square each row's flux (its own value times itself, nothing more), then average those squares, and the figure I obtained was 470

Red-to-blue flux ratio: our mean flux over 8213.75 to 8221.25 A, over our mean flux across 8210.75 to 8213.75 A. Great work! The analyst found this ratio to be 0.99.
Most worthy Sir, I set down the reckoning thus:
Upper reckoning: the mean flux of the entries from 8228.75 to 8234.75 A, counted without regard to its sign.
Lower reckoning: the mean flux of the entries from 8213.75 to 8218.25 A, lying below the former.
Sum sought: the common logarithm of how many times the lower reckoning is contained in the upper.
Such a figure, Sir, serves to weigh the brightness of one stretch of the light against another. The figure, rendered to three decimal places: 0.002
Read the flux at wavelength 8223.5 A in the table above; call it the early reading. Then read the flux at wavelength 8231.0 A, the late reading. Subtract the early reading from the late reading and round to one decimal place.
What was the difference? 0.7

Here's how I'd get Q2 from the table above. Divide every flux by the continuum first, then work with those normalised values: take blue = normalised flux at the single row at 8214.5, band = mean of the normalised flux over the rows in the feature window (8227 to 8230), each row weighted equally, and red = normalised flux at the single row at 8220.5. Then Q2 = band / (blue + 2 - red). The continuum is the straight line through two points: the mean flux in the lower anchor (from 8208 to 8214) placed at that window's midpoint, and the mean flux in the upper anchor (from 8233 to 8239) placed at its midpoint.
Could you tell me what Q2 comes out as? 0.499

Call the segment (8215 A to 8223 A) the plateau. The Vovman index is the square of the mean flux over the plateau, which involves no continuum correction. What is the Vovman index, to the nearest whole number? 468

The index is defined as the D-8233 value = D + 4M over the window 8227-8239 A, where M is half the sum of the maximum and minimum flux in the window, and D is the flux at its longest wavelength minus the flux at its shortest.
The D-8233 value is 87.9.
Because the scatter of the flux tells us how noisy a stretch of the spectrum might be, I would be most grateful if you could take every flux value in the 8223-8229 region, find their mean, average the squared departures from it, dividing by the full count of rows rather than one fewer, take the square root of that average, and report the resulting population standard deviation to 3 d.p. 0.192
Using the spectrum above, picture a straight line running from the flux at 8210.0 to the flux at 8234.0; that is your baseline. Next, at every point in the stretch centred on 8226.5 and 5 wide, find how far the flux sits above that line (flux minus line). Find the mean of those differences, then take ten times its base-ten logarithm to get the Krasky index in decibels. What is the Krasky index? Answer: -6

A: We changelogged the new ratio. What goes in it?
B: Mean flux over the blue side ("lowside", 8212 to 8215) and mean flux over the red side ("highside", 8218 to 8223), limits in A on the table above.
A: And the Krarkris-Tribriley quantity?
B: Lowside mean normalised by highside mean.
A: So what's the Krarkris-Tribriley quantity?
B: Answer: 1.02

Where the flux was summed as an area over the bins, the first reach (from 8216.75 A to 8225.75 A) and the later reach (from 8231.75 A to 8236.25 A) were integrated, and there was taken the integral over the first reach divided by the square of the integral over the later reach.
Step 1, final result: 0.020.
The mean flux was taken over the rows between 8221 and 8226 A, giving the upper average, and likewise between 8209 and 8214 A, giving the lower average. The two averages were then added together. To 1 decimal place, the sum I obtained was 43.4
